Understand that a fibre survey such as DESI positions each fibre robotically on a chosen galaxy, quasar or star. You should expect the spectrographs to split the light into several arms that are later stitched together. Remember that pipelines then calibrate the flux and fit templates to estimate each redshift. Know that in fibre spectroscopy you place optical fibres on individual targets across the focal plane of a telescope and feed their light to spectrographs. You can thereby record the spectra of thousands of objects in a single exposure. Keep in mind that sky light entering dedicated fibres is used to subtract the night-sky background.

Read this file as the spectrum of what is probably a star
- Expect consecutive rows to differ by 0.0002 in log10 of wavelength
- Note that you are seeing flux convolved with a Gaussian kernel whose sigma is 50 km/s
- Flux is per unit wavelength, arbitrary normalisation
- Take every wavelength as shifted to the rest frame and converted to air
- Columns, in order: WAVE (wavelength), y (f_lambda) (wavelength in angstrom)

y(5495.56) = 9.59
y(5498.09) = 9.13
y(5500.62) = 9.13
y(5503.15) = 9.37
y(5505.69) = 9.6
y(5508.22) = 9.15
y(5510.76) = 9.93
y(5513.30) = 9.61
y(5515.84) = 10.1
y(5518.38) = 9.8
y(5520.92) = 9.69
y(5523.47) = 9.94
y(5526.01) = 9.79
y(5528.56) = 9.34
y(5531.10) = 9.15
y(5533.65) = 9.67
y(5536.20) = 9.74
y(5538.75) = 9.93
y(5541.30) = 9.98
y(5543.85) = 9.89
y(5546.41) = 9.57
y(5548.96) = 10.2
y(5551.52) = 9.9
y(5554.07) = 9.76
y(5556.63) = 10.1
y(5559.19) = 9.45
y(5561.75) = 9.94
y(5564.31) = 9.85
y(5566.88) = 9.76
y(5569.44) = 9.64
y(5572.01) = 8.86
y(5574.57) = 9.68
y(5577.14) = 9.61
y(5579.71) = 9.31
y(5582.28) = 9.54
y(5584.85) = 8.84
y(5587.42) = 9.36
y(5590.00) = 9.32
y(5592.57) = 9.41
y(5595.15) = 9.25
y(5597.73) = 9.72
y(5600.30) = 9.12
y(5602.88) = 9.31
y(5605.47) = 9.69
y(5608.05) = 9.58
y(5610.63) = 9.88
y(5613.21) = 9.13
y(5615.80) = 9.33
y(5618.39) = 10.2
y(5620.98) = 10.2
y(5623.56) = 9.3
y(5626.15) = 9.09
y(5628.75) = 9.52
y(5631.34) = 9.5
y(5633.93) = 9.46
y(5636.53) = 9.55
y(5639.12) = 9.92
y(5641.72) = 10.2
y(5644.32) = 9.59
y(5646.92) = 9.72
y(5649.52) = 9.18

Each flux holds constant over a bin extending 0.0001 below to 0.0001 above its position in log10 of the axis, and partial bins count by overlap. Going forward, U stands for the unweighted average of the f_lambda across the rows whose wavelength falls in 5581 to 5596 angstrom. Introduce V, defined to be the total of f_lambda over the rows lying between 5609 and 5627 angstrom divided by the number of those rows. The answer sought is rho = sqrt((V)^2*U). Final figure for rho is 29.2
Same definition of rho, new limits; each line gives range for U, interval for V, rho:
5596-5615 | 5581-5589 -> 28.5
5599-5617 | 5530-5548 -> 29.8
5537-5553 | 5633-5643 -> 30.8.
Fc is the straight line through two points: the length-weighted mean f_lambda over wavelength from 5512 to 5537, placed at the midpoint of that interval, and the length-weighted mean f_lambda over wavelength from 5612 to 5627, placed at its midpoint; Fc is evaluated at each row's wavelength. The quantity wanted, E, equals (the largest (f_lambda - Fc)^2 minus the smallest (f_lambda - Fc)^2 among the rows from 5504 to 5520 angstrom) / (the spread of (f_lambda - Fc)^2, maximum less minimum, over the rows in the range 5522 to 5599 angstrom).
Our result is 0.5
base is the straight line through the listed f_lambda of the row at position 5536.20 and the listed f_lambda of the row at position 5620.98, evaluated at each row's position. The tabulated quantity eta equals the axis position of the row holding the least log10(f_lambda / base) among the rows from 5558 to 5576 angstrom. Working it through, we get 5572.01 angstrom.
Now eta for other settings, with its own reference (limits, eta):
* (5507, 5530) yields 5508.22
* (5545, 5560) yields 5559.19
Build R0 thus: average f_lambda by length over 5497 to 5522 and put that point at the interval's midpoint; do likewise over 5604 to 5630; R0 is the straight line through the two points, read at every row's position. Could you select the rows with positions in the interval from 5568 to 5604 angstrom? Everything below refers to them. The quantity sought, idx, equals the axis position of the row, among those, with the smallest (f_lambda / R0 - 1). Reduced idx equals 5584.85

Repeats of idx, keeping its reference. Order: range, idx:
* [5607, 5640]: 5626.15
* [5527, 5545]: 5531.10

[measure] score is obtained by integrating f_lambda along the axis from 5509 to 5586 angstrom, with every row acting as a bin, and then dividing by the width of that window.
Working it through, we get 9.68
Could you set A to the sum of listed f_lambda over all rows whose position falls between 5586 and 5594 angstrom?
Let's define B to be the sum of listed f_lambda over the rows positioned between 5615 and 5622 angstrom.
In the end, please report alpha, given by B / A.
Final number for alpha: 1.06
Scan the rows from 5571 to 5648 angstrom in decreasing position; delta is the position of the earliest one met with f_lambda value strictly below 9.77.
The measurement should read 5646.92 angstrom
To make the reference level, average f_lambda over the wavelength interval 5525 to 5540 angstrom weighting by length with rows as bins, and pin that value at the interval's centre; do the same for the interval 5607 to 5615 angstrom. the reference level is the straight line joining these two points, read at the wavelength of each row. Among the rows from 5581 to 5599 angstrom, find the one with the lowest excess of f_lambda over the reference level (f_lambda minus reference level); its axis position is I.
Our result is 5584.85 angstrom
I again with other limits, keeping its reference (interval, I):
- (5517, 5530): 5528.56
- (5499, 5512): 5500.62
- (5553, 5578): 5572.01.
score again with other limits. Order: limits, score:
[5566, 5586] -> 9.40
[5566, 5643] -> 9.51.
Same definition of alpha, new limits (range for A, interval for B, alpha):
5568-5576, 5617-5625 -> 1.05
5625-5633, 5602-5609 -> 1.02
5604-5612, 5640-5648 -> 1.01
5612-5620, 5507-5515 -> 1.00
